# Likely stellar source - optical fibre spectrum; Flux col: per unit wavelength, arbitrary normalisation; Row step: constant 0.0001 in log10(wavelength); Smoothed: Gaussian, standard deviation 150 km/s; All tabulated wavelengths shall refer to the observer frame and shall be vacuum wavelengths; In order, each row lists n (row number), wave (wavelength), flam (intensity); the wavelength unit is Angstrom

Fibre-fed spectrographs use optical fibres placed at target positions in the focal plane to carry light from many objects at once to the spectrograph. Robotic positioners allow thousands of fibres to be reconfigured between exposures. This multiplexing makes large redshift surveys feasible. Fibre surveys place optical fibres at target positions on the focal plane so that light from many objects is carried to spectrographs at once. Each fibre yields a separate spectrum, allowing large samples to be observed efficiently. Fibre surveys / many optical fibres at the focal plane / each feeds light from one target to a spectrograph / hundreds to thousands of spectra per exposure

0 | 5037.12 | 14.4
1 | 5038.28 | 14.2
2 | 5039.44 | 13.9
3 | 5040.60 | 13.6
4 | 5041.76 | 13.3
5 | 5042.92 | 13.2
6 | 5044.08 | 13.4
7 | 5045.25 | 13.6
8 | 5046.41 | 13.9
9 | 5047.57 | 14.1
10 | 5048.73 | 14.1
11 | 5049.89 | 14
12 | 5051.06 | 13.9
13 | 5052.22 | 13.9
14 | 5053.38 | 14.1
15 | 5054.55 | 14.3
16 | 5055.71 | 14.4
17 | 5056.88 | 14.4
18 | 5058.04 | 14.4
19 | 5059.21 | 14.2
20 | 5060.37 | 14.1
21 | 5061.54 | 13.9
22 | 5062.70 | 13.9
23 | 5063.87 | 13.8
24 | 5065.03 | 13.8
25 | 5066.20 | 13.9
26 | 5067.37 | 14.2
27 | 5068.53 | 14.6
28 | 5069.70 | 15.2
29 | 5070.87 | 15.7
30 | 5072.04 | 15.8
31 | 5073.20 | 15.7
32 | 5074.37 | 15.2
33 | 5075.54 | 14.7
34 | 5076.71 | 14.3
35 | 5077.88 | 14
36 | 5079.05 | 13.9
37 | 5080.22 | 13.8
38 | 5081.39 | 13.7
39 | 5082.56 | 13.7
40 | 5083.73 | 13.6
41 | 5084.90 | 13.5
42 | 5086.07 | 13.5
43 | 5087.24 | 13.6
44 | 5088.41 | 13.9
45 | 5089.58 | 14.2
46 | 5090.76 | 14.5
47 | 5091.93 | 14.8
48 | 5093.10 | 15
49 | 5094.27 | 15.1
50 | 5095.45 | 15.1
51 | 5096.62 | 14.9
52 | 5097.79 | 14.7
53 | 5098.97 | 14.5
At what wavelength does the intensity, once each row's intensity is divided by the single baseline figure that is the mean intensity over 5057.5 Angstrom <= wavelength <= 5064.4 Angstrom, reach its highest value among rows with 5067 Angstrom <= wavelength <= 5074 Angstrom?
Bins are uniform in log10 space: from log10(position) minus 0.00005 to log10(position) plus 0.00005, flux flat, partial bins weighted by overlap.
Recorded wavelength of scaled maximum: 5072.04 Angstrom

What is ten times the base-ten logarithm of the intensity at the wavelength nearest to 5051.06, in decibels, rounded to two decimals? 11.43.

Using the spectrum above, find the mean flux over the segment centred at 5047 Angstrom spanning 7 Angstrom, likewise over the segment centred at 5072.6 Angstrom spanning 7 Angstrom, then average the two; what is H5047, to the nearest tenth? 14.6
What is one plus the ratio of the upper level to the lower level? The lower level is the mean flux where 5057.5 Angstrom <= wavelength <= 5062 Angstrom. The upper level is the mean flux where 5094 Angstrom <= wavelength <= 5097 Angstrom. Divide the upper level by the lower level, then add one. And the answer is 2.062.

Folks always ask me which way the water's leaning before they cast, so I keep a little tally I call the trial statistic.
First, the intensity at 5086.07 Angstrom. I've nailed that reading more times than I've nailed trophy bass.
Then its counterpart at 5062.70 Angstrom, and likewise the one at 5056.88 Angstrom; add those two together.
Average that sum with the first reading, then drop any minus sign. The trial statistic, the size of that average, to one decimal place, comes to 20.9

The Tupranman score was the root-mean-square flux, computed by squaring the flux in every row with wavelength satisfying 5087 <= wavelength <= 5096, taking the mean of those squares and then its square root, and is 14.5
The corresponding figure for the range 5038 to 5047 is 13.6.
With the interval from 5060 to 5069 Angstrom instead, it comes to 14.0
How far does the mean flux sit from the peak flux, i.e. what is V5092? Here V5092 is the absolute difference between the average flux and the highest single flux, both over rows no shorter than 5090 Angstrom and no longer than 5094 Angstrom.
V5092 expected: 0.23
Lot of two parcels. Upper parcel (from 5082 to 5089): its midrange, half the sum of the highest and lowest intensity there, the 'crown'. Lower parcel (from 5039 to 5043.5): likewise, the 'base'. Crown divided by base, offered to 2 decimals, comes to 1.01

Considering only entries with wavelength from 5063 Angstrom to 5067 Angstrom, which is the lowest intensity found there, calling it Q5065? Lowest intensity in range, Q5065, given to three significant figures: 13.8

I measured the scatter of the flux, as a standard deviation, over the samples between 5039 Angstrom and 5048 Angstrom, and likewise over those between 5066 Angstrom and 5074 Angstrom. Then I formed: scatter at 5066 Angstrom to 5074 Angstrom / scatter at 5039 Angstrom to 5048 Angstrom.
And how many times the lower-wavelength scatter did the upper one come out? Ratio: 2.4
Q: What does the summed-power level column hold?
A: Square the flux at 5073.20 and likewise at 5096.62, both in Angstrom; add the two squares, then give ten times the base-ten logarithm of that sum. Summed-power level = 26.7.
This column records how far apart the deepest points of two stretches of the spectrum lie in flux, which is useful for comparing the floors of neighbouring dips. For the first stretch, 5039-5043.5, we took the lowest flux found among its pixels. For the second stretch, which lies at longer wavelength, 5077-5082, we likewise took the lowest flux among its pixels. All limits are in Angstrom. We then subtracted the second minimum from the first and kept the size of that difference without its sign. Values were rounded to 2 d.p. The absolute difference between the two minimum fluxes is 0.50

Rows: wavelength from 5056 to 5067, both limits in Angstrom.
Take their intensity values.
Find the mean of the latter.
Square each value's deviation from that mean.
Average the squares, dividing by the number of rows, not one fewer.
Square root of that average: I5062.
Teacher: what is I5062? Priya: 0.2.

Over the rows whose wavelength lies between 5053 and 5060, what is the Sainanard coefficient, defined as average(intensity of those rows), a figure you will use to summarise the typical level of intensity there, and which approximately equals 14.3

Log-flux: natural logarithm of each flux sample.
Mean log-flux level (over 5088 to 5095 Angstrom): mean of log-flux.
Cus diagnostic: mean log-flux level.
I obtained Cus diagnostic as 2.68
